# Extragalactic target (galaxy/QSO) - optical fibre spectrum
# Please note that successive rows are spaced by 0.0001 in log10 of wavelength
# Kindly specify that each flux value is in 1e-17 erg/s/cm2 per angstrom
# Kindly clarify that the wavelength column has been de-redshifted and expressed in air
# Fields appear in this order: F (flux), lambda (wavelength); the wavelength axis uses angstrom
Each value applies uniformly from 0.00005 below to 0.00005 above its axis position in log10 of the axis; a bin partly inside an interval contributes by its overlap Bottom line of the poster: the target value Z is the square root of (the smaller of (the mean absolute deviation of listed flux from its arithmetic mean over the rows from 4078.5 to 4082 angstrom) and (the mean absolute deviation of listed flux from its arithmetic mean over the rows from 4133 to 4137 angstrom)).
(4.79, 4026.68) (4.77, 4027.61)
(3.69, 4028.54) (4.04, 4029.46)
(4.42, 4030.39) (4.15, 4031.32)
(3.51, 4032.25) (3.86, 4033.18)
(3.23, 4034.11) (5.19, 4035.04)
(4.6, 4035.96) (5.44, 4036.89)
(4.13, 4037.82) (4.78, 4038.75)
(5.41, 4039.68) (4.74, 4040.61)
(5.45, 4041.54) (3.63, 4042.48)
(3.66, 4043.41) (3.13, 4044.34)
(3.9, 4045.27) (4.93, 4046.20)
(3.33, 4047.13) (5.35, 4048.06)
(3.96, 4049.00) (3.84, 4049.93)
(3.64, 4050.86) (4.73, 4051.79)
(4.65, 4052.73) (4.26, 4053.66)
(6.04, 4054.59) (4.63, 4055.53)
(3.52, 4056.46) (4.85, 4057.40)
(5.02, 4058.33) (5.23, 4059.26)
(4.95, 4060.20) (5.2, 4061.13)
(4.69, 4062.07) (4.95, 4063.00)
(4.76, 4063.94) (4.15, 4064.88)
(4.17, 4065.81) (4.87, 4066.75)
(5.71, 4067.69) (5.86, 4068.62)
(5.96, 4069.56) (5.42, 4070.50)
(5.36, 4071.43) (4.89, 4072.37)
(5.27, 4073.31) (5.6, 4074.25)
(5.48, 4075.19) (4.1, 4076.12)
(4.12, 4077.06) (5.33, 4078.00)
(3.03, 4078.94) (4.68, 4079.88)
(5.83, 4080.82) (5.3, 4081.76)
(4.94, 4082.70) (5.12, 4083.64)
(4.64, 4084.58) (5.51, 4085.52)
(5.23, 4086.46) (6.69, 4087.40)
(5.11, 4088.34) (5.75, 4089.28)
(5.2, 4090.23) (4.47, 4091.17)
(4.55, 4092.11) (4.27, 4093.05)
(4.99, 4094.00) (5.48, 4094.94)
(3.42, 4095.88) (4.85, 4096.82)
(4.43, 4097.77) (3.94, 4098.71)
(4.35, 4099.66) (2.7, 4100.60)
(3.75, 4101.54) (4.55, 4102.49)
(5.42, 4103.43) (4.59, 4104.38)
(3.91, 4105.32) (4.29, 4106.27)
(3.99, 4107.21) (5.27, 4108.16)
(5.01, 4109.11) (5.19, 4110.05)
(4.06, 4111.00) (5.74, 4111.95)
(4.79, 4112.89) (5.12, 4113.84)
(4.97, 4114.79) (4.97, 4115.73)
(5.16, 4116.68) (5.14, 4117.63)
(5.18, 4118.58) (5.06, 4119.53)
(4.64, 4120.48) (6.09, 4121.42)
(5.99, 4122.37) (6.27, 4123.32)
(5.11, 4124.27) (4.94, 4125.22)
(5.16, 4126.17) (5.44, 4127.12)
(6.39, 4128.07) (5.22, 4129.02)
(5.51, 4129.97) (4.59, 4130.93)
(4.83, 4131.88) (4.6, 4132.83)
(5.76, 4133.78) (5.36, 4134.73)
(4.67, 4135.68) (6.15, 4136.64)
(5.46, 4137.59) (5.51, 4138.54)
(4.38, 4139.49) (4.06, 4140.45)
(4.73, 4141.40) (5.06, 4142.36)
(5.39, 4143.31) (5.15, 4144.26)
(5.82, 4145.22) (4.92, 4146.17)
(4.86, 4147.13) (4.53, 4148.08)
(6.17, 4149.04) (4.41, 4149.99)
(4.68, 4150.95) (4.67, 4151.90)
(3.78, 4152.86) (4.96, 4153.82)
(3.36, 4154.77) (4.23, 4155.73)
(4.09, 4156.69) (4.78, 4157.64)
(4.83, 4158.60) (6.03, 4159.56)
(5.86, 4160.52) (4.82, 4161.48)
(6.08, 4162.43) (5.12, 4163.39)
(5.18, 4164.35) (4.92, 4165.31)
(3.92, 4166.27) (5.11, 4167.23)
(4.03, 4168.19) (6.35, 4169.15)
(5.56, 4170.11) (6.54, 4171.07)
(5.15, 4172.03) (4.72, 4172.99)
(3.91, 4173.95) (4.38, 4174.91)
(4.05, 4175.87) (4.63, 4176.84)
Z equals 0.69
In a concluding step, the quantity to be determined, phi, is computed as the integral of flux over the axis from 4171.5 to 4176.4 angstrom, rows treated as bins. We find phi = 21.9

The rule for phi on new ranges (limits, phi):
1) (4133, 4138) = 27.1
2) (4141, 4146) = 26.1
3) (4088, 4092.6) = 23.0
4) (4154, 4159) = 21.5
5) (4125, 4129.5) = 24.6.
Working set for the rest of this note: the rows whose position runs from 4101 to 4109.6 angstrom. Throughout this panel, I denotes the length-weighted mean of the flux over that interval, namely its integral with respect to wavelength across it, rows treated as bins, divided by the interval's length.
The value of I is 4.52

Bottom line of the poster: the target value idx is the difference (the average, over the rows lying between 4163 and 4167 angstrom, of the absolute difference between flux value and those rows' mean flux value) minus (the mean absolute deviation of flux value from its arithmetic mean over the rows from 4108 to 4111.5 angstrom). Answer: 0.0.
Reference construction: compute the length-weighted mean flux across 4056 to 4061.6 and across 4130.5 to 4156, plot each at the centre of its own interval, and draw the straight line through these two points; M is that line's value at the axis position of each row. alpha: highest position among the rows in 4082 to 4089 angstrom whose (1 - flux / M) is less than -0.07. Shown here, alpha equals 4087.40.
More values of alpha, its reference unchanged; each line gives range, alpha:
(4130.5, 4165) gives 4162.43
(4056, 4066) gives 4061.13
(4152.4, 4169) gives 4162.43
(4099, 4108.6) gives 4108.16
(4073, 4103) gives 4094.94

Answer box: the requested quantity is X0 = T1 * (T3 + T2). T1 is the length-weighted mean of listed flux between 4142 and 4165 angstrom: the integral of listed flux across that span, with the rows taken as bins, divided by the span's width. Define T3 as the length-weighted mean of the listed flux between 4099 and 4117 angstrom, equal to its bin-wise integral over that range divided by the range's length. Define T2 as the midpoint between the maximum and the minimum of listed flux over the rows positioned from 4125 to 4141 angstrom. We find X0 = 48.7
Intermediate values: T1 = 4.95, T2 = 5.2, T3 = 4.6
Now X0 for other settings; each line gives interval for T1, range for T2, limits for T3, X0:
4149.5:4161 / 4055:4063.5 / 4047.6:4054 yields 40.5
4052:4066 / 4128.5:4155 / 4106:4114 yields 45.6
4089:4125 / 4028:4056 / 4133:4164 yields 46.0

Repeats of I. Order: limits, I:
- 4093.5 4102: 4.21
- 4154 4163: 4.91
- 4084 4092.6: 5.24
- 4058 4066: 4.81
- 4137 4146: 5.07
